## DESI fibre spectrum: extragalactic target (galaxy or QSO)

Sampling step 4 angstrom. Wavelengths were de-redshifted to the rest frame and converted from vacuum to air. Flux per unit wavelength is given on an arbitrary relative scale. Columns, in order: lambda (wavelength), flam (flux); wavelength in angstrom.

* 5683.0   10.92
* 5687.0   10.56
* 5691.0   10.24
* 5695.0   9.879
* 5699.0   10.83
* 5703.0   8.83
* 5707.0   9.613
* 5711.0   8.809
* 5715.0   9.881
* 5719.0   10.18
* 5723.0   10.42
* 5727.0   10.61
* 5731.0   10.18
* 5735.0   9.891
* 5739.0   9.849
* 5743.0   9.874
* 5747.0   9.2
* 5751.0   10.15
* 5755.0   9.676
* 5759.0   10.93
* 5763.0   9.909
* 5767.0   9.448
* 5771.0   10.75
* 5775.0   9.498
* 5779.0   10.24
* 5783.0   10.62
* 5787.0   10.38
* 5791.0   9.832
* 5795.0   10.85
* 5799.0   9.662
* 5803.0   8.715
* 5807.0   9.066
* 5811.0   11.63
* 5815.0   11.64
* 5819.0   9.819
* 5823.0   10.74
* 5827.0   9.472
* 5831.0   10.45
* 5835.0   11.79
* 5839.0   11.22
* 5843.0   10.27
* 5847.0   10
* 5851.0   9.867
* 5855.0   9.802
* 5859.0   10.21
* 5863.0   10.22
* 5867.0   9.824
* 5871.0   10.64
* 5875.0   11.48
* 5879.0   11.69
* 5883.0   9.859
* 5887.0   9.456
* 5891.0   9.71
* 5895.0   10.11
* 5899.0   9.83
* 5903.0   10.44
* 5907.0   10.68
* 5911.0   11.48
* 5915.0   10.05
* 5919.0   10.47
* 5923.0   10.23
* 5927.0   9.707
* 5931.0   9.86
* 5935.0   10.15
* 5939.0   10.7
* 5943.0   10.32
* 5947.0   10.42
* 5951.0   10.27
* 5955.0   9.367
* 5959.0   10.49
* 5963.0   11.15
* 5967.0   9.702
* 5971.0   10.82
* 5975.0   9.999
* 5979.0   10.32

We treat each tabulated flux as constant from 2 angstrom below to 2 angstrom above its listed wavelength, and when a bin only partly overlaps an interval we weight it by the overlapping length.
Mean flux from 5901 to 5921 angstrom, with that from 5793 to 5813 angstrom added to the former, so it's 20.6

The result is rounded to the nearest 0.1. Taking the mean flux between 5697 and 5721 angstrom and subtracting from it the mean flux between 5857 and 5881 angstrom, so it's -1.0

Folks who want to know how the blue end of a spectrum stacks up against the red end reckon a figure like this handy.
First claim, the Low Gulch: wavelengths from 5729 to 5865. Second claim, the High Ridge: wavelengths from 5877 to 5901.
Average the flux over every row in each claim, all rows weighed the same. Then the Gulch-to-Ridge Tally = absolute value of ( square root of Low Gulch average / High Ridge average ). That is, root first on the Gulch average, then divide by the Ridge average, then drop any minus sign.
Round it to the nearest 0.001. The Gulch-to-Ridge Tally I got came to 0.315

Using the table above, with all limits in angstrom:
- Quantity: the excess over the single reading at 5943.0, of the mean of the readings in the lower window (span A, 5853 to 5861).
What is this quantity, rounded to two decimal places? -0.31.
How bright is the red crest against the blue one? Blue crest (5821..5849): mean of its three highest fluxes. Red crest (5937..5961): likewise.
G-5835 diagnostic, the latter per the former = 0.94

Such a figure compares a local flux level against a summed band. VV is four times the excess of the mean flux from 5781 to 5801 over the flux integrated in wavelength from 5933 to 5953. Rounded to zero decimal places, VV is -789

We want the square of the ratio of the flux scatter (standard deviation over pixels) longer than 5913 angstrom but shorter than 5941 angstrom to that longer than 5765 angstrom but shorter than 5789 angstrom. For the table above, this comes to 0.4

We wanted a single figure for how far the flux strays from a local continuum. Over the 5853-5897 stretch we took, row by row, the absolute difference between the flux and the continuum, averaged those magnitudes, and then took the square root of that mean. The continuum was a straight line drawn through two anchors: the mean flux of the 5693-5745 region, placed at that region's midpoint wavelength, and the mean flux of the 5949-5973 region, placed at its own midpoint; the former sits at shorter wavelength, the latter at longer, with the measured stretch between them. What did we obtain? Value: 0.72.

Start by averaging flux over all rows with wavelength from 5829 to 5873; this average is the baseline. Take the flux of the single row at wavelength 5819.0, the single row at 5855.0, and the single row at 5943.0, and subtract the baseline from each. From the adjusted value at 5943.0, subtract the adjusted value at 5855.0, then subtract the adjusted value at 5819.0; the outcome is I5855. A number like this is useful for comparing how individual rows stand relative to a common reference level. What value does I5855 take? 1.1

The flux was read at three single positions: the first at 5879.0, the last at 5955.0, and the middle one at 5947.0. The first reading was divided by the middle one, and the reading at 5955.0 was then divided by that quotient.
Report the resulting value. 8.3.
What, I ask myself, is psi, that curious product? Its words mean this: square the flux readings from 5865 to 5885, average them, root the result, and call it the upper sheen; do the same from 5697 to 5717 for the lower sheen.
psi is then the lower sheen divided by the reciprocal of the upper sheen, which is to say 103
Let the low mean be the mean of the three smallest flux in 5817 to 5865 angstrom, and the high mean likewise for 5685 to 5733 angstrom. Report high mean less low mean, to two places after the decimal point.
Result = -0.61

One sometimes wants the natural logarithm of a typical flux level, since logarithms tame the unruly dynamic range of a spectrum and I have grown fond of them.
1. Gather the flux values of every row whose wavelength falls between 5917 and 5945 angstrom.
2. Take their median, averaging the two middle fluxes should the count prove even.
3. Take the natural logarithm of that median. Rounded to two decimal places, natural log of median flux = 2.33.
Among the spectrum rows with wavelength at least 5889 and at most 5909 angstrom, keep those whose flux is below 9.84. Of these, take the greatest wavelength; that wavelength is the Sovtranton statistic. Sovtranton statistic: 5899.0 angstrom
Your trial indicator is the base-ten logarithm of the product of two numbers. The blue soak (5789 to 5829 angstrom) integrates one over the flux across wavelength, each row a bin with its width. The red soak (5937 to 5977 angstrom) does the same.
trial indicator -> 1.19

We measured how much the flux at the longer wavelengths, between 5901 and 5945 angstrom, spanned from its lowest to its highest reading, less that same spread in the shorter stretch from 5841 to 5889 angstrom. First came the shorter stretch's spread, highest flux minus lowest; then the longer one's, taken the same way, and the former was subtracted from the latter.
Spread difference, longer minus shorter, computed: -0.46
